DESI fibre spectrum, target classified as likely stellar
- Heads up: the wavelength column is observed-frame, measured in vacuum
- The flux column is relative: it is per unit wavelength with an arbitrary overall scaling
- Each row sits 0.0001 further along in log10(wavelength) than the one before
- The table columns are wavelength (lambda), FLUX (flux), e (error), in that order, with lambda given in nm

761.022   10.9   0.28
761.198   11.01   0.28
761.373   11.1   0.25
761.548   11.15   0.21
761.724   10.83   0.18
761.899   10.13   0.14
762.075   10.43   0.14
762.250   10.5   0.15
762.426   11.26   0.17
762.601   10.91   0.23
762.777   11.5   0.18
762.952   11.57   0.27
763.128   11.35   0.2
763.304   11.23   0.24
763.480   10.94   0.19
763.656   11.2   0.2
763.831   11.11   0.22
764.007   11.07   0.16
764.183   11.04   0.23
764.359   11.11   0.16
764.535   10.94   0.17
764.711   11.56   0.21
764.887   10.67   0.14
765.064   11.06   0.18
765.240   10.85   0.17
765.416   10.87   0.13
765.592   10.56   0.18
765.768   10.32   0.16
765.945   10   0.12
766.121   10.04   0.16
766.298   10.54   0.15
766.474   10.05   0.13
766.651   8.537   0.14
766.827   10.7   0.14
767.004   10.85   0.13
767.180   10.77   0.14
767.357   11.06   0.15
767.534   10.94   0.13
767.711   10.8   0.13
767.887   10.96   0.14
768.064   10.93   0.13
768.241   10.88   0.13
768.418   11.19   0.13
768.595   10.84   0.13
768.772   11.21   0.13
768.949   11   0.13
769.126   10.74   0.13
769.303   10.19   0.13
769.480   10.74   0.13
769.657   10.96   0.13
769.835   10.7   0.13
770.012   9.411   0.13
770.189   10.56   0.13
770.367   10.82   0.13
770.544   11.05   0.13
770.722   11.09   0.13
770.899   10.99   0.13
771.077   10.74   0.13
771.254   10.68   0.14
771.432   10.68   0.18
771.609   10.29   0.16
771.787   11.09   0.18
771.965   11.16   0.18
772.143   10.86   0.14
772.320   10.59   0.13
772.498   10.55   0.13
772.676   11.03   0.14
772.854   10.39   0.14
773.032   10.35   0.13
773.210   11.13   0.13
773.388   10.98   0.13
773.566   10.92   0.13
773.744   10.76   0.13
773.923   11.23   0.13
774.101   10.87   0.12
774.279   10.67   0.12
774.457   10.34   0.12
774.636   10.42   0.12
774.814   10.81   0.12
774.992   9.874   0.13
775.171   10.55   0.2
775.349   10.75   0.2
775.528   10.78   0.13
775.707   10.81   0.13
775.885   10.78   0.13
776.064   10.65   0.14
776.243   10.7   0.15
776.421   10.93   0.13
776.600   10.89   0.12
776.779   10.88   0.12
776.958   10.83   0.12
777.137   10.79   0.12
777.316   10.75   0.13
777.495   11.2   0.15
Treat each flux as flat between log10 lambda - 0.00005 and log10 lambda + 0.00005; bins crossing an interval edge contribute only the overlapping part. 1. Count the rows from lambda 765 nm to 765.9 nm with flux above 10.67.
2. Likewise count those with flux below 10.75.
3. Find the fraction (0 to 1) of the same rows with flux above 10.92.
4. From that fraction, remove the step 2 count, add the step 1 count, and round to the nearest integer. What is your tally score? 1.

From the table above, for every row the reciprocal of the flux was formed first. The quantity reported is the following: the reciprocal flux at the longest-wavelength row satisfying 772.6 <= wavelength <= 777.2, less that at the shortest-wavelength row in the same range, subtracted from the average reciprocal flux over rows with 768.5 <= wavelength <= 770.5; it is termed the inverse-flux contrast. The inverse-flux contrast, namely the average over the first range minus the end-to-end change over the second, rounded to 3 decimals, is 0.092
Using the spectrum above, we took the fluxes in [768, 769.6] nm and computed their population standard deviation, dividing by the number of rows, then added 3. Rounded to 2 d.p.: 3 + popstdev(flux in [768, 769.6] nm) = 3.29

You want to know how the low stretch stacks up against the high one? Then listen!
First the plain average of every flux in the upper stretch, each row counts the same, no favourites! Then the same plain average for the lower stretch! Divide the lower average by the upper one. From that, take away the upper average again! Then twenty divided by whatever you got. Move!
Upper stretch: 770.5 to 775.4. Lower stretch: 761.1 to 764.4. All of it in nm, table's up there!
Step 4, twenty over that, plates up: -2.06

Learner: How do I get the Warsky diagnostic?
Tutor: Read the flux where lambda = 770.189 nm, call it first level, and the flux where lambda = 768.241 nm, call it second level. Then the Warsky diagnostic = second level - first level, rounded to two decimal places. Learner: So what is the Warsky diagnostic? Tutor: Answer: 0.32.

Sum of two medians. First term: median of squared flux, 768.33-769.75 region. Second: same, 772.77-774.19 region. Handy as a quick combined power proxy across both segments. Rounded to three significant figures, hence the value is 238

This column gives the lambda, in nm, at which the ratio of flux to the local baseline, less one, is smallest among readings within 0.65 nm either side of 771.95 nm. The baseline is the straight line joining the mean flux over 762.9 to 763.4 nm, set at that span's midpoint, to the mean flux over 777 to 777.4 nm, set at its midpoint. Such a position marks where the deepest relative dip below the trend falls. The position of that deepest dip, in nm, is 771.609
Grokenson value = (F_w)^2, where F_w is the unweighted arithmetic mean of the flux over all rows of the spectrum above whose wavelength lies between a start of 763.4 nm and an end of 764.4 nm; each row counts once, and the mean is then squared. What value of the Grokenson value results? 123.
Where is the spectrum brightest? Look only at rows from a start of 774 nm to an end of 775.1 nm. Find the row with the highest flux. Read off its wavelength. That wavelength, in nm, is 774.101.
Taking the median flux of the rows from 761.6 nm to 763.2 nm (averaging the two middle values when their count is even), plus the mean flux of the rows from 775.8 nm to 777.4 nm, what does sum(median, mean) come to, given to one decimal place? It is 21.7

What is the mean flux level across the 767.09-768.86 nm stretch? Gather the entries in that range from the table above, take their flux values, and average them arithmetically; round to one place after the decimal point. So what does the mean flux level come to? 11.0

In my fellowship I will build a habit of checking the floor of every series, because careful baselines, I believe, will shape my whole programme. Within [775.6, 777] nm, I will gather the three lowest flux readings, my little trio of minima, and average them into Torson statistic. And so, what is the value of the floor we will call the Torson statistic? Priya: 10.71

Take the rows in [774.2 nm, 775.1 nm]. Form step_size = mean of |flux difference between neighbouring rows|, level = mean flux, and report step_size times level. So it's 4.5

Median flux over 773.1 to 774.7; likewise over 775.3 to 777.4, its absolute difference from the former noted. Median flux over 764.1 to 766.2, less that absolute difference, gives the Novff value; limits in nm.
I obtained 10.8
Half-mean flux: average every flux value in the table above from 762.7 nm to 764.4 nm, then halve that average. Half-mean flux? 5.61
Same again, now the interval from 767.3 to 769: 5.49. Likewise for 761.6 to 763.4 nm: 5.49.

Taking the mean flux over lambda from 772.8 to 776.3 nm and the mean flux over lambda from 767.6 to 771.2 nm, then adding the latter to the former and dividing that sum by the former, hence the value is 2.01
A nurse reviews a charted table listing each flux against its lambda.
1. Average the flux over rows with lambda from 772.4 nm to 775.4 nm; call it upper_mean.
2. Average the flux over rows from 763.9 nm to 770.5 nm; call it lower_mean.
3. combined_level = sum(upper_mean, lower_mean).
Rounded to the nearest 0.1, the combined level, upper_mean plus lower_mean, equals 21.4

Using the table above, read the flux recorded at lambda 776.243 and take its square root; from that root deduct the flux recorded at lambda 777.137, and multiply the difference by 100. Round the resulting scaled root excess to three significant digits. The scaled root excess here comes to -752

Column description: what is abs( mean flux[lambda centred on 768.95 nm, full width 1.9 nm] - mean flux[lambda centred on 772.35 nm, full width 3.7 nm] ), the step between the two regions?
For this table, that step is 0.02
